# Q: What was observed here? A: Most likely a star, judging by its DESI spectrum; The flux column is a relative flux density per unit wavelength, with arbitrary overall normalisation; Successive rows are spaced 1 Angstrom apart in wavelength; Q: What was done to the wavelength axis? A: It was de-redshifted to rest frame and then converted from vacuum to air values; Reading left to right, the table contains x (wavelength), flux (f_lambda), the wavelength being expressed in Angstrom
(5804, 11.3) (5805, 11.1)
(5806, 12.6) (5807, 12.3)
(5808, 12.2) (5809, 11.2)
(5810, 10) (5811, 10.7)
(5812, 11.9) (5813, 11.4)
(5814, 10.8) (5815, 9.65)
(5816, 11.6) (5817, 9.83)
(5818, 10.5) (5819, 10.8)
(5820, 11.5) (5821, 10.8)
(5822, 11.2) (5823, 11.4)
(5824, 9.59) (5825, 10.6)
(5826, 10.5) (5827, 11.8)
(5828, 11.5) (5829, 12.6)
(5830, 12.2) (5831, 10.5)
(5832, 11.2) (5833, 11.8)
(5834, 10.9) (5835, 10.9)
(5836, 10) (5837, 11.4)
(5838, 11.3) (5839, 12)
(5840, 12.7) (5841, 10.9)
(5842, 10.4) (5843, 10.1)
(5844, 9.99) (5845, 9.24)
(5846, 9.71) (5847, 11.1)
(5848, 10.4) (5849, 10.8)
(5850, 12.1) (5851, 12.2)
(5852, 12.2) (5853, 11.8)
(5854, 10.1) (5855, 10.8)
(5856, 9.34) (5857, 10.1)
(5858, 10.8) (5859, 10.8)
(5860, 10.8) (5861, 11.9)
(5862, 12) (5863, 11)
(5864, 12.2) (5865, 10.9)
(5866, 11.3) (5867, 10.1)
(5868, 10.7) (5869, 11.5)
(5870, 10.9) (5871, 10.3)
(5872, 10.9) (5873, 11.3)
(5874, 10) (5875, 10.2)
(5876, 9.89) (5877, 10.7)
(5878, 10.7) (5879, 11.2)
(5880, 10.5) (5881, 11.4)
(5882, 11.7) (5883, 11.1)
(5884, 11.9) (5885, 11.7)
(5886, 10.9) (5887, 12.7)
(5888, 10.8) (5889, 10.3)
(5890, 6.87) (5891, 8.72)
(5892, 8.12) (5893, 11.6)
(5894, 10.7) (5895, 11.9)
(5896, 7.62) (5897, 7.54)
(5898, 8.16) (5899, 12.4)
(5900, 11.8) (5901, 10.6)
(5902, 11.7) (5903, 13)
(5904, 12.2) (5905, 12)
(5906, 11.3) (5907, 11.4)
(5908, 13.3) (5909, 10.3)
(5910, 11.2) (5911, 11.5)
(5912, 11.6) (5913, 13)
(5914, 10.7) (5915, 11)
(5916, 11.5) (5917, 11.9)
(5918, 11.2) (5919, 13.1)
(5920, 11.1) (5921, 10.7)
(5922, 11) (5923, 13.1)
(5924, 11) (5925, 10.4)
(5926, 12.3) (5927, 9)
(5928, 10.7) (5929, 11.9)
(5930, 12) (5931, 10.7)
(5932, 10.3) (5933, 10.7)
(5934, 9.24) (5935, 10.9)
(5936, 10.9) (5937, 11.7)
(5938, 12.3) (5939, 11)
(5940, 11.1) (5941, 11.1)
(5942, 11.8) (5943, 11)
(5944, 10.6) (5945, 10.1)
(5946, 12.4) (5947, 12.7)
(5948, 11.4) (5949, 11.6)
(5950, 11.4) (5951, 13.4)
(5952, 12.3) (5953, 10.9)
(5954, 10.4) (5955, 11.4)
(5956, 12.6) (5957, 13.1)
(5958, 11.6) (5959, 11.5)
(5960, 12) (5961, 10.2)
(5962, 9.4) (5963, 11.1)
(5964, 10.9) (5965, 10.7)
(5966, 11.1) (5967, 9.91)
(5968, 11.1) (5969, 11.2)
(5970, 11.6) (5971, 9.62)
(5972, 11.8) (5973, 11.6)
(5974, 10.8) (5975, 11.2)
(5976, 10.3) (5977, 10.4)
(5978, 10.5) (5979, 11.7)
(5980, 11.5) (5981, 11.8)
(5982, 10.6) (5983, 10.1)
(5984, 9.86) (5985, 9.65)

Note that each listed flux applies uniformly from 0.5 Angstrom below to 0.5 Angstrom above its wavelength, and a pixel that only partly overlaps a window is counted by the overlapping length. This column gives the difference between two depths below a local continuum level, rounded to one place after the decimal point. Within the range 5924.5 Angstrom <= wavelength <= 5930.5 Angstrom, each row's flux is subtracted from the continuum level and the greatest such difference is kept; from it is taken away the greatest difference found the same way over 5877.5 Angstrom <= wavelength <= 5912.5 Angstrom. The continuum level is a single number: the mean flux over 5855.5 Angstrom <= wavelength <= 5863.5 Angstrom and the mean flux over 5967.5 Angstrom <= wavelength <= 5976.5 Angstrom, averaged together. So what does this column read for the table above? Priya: -2.1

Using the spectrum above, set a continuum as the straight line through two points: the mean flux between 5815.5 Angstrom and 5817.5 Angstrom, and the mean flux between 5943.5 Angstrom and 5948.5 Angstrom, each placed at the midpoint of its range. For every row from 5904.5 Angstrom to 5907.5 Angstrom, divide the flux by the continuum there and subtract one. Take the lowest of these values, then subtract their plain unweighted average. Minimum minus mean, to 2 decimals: -0.02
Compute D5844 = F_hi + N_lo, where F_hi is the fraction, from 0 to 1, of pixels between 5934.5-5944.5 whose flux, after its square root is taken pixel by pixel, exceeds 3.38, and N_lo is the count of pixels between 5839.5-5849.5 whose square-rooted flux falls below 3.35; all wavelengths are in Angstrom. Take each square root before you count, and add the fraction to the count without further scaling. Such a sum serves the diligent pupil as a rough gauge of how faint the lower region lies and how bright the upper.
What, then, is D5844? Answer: 9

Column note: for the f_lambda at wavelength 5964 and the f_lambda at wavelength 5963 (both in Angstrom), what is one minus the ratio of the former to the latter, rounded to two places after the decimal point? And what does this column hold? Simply 0.02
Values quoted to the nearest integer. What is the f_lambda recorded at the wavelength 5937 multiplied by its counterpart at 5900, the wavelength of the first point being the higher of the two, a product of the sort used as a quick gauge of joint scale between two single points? 138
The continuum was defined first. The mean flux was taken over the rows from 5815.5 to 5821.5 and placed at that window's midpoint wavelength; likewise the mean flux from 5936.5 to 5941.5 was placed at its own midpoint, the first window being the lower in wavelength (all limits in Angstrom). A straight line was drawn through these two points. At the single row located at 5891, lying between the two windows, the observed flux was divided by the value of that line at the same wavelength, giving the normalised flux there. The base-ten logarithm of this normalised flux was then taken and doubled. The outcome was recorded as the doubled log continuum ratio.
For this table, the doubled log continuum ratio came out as -0.22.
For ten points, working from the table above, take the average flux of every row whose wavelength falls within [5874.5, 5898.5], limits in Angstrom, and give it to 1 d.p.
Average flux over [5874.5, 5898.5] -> 10.3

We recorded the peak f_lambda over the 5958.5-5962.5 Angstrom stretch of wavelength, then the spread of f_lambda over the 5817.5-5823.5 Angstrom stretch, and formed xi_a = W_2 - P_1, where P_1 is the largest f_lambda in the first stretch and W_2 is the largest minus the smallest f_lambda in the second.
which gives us -11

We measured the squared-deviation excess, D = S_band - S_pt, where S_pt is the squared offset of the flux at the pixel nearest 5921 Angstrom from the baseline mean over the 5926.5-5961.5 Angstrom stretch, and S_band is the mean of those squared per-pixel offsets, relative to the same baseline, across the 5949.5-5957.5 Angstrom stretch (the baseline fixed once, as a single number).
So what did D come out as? 1.0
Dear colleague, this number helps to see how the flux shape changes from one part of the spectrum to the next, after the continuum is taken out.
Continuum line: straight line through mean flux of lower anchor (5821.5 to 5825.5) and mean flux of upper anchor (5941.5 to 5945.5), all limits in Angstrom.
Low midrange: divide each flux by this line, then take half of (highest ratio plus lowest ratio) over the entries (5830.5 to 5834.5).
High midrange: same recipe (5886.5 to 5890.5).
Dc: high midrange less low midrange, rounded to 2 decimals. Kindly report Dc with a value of -0.13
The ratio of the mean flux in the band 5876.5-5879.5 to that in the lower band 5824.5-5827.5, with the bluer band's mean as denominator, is 0.99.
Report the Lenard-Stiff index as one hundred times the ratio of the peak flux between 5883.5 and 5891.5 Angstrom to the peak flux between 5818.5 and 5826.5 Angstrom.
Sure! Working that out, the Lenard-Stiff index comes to 110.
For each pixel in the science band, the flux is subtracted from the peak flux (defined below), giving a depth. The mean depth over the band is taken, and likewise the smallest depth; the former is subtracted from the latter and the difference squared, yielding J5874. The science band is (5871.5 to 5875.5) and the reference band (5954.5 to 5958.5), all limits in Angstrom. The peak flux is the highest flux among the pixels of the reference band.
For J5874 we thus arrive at 0.49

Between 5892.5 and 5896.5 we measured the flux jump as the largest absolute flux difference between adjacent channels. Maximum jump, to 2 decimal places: 4.28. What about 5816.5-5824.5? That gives 1.81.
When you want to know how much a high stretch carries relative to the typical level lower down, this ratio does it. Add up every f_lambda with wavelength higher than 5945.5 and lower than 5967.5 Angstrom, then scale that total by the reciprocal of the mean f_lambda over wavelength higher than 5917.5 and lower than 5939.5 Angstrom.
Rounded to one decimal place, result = 22.6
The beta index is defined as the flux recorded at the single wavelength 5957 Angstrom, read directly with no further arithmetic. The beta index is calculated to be 13.1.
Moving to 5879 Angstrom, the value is 11.2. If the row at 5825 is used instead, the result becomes 10.6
